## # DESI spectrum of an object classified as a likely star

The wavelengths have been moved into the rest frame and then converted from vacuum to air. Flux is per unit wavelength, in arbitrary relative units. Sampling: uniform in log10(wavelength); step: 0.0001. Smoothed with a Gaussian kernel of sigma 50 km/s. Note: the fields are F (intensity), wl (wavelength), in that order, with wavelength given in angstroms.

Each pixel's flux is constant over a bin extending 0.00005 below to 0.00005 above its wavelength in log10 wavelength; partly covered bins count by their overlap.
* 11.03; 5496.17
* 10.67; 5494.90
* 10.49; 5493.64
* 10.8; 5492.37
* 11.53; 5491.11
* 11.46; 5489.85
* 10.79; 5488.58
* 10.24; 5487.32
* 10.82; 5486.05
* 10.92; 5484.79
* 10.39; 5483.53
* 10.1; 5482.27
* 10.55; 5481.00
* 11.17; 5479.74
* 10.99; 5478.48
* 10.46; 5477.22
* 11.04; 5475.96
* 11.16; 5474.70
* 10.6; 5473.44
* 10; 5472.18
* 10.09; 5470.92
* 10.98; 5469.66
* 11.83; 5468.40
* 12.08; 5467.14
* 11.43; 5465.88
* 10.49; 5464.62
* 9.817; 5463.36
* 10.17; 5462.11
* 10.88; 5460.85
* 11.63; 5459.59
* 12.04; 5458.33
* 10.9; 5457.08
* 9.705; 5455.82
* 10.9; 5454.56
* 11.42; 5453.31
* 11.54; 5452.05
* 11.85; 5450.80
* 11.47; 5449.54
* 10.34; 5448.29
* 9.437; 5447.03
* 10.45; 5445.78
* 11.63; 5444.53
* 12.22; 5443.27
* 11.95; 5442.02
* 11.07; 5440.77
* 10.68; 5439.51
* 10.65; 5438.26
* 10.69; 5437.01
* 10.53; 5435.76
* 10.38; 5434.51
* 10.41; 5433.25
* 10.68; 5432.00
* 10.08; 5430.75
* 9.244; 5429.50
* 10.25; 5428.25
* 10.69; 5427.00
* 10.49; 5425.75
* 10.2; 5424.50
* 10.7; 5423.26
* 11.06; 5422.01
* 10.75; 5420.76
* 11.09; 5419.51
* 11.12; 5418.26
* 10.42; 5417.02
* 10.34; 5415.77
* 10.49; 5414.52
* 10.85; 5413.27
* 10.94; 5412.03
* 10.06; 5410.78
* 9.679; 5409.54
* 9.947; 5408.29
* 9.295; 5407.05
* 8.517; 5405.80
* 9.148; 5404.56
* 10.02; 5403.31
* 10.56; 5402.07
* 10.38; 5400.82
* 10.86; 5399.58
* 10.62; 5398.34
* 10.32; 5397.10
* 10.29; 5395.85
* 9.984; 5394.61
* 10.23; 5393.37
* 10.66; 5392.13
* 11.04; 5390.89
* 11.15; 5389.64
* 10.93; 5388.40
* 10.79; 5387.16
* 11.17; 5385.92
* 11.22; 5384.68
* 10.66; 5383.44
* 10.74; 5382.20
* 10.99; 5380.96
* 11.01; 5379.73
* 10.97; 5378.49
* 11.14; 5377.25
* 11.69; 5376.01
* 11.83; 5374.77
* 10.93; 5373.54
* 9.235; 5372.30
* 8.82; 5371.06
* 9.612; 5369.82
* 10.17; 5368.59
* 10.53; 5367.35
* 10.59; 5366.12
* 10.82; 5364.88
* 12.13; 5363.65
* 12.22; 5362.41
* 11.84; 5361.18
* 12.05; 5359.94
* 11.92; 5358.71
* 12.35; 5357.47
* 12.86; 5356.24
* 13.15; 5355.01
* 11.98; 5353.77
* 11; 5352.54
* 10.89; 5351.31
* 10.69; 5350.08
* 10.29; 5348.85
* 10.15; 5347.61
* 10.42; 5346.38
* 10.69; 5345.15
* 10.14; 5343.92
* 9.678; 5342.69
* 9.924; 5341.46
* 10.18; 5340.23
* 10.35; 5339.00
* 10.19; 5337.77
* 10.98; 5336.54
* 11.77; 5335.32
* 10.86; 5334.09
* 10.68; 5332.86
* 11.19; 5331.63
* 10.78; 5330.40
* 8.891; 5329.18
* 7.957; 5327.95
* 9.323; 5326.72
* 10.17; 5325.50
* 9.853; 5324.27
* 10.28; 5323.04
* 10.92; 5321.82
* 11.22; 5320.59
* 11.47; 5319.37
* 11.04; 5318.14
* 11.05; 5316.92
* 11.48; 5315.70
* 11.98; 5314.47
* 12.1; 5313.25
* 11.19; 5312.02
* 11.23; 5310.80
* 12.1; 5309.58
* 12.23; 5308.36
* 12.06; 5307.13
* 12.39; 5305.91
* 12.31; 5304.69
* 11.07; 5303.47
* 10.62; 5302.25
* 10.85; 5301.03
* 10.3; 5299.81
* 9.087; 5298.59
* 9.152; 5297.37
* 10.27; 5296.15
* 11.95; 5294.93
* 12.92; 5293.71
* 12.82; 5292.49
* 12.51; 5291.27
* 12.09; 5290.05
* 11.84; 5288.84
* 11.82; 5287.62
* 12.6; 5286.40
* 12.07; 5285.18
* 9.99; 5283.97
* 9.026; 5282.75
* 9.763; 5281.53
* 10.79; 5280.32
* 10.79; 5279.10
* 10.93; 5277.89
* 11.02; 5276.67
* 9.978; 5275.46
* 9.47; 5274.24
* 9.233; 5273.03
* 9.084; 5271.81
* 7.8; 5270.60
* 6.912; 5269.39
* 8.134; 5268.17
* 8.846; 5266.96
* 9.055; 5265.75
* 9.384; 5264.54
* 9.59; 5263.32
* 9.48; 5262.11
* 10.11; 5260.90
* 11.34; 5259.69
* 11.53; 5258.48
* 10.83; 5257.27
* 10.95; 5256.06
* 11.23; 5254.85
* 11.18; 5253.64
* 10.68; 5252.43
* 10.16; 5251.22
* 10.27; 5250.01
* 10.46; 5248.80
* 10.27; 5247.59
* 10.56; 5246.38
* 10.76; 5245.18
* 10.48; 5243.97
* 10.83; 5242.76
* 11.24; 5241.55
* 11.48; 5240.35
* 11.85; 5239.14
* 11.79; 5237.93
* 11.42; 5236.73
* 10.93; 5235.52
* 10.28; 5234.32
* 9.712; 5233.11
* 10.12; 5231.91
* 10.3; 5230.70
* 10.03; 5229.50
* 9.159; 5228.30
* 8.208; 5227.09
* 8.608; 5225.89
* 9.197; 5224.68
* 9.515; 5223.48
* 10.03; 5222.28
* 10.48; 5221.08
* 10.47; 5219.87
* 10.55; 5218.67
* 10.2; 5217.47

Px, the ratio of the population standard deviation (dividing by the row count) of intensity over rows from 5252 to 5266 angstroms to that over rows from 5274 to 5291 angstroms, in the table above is 0.78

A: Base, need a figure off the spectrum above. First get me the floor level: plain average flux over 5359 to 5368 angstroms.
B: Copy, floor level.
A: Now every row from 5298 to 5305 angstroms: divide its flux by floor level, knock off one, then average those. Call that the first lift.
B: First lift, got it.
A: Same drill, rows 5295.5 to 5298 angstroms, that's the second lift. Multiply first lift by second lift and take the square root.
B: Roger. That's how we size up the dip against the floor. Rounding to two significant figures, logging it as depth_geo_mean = 0.10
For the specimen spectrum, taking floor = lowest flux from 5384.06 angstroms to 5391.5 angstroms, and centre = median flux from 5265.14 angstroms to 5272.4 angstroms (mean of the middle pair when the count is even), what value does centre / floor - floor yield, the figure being -10.0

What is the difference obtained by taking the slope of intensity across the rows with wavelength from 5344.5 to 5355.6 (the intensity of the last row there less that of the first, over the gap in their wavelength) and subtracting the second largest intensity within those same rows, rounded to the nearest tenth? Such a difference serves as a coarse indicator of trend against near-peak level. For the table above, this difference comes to -11.7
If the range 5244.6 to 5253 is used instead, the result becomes -10.7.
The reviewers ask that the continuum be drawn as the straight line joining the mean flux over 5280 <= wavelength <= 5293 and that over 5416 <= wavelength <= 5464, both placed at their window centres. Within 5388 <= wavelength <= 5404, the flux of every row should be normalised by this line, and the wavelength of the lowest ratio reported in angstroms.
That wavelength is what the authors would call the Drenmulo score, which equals 5394.61 angstroms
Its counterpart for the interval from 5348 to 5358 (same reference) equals 5348.85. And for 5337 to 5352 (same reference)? 5342.69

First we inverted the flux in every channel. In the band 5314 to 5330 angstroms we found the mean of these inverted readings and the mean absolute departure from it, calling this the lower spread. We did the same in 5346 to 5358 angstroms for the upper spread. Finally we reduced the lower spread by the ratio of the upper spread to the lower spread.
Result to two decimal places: -0.78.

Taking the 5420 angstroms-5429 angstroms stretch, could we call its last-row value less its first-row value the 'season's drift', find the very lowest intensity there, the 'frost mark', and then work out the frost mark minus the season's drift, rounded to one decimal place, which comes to 10.7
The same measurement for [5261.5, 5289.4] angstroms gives 4.6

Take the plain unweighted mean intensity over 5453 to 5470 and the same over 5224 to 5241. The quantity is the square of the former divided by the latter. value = 11.9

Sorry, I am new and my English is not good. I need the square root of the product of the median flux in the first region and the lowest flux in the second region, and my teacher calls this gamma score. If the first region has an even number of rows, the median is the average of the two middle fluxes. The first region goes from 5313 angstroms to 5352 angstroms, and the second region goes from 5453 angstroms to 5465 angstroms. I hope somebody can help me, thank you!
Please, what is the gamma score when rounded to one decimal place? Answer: 10.2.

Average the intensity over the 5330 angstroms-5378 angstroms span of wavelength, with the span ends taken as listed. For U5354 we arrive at 10.9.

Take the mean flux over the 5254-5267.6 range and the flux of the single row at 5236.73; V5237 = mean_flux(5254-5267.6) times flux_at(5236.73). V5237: 117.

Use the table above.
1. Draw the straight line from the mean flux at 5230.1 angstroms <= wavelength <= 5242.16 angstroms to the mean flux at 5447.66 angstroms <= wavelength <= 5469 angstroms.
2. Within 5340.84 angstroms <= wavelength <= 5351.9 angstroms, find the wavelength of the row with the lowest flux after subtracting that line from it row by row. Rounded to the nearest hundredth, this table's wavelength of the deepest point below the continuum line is 5342.69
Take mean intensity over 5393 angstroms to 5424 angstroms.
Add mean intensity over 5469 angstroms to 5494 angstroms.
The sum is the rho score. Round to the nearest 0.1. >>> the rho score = 21.0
